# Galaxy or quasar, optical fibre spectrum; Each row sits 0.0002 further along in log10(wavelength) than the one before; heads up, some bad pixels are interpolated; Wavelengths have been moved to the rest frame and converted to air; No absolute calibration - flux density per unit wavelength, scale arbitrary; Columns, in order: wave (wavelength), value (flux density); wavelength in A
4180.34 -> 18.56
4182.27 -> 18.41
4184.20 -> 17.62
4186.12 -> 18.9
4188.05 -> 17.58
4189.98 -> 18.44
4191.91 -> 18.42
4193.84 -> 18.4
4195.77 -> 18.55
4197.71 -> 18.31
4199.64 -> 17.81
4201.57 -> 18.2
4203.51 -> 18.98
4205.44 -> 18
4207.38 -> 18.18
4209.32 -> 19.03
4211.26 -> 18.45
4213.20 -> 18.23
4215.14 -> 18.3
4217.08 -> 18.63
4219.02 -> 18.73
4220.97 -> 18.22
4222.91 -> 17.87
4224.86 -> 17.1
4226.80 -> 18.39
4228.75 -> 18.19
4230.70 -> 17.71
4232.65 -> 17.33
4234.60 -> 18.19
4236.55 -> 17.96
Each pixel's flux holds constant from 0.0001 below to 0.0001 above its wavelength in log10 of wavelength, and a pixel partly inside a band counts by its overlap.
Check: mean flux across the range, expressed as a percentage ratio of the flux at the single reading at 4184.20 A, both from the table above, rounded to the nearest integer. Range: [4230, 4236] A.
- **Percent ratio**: 101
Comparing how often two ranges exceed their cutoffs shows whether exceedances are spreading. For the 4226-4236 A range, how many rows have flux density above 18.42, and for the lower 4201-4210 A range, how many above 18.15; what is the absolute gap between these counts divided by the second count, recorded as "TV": 1.00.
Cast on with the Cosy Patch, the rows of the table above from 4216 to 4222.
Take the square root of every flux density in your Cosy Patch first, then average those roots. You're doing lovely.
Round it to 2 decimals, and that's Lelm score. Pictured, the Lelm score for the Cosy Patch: 4.30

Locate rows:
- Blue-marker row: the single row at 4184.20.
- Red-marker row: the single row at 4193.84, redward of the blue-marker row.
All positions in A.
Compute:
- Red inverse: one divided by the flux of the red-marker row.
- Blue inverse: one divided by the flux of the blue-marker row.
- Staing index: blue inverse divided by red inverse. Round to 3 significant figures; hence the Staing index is 1.04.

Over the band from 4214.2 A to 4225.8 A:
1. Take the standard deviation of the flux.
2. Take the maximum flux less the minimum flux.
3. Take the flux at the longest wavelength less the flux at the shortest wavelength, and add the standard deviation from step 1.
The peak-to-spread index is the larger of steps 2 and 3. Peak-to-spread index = 1.63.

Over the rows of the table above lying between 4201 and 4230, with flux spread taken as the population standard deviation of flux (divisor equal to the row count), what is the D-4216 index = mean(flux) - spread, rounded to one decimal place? 17.8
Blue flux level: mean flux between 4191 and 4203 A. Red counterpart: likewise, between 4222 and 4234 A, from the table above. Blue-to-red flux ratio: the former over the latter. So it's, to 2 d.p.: 1.03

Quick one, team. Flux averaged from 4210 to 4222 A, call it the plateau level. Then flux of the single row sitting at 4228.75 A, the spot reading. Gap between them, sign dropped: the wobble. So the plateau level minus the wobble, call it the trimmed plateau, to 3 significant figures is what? 18.2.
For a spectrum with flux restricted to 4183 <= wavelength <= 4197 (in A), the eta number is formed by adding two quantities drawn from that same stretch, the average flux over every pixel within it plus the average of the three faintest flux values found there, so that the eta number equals 36.1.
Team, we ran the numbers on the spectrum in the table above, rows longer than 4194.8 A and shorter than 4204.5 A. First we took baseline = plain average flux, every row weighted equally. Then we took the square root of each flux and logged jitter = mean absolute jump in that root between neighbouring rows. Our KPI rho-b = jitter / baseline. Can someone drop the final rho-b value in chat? 0.0030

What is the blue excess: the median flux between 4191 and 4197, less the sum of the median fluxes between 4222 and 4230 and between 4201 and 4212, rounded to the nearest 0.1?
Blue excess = -17.9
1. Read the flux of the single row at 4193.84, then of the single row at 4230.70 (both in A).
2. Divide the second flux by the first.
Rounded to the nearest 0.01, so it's 0.96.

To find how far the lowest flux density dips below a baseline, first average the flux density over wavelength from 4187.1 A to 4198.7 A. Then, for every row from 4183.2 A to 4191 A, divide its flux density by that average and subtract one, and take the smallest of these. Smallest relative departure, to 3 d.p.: -0.038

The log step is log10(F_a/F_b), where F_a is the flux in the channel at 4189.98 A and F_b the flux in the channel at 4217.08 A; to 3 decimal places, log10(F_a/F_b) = -0.004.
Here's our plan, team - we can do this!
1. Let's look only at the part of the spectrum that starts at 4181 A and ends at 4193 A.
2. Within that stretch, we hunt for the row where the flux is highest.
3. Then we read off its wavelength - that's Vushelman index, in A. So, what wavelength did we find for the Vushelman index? 4186.12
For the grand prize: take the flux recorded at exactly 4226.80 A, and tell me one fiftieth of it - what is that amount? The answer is 0.3678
